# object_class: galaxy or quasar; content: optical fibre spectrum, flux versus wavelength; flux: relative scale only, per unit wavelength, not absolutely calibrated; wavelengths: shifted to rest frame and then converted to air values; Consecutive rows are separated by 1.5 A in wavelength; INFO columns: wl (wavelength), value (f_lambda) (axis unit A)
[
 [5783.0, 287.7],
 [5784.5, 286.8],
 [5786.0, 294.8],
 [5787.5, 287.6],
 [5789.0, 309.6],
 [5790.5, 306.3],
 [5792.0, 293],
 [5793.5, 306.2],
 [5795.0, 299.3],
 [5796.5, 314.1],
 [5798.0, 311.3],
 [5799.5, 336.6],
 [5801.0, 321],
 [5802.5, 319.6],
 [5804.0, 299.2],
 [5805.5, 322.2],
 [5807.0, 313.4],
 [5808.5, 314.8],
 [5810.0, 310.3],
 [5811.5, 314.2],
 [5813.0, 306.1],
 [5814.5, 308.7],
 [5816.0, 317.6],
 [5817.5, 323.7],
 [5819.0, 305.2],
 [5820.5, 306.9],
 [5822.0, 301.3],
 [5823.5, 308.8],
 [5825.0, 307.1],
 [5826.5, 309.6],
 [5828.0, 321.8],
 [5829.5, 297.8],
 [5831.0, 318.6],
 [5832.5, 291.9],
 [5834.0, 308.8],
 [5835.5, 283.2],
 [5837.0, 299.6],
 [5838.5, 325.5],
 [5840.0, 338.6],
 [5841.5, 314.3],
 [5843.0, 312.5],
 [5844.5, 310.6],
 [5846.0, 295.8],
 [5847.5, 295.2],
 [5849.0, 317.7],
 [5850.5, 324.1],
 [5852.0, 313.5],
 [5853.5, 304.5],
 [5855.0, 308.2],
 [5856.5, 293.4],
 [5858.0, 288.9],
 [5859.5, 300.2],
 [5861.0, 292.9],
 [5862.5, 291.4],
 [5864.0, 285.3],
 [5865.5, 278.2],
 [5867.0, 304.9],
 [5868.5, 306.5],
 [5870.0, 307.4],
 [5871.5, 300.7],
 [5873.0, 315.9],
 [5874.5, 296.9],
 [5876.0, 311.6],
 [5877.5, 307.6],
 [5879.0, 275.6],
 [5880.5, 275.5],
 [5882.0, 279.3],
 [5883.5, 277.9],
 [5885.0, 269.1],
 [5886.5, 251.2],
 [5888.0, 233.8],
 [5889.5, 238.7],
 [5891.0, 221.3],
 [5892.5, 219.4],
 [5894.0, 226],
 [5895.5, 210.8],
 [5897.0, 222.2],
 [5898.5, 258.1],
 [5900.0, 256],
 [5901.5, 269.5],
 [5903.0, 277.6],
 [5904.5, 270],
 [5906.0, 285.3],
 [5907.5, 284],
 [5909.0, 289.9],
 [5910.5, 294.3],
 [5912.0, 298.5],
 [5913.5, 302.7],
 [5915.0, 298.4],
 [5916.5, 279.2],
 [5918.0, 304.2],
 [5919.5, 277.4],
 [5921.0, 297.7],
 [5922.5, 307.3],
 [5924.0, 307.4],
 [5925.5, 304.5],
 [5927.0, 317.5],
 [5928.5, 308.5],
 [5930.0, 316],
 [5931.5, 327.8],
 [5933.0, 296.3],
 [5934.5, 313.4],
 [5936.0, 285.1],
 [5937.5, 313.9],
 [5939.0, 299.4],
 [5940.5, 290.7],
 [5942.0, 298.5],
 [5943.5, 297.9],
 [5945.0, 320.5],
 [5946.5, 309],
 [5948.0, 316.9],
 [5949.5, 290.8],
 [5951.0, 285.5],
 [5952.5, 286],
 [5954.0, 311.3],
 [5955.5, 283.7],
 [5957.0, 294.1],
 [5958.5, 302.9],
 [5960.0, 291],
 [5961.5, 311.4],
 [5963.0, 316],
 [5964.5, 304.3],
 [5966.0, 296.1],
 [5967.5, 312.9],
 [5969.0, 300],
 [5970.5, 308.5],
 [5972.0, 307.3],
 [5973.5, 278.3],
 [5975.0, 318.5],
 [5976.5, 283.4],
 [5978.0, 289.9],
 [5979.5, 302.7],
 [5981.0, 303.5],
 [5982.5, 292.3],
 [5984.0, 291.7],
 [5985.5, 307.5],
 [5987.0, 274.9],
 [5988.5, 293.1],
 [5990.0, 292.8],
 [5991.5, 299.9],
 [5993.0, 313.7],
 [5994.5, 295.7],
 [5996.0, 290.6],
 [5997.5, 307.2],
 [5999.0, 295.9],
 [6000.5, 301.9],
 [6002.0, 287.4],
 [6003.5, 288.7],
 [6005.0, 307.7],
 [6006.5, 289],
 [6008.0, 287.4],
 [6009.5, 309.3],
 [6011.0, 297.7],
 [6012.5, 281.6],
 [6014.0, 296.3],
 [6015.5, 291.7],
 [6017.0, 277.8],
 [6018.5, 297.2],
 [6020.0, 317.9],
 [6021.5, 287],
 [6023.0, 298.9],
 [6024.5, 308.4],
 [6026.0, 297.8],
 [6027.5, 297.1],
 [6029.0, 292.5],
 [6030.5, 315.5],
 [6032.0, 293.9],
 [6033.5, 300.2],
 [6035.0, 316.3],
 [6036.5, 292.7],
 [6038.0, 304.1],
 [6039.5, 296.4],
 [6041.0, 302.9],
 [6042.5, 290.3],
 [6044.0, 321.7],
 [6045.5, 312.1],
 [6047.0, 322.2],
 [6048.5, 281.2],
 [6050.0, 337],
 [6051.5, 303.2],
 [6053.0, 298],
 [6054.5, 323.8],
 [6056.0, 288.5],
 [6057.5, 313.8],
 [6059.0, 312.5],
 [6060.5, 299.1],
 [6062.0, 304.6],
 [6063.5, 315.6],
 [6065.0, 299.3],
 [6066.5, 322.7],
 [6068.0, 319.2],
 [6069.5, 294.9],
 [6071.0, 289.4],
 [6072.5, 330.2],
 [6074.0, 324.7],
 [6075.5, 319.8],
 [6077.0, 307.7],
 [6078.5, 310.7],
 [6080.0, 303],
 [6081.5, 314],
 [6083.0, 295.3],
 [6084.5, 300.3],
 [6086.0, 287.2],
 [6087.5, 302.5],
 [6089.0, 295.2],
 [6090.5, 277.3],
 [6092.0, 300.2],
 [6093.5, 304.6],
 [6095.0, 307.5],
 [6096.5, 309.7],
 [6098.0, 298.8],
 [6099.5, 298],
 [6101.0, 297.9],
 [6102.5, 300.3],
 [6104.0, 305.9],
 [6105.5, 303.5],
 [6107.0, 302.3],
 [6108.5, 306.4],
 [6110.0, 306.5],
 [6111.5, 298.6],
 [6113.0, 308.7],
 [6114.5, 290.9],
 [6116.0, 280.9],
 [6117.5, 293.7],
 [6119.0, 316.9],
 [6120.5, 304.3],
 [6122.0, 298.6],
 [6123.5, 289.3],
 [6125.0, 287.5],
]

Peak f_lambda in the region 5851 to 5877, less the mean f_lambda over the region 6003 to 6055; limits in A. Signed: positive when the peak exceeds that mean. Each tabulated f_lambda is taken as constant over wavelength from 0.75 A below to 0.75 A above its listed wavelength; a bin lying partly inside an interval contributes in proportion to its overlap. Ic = 14.9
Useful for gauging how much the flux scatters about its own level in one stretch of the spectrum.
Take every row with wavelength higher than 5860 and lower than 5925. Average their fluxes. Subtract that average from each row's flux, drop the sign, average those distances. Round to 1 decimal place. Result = 22.1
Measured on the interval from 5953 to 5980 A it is 9.9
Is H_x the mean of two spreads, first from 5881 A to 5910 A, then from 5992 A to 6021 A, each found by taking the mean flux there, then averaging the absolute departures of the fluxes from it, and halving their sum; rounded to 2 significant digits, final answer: 16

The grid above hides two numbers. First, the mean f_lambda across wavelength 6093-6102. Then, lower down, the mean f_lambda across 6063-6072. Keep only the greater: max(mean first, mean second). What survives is 307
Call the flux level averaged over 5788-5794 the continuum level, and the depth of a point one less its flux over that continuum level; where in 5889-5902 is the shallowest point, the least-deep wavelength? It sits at 5901.5 A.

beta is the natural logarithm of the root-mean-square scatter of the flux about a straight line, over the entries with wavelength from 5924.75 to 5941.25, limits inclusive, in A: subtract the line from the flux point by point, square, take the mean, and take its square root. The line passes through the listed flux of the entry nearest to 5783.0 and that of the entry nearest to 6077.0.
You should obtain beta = 2.72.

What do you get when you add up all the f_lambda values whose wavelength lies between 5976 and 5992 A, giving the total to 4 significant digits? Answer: 3232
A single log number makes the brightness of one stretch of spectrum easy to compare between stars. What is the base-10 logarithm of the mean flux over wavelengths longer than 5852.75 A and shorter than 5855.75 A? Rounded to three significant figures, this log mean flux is 2.49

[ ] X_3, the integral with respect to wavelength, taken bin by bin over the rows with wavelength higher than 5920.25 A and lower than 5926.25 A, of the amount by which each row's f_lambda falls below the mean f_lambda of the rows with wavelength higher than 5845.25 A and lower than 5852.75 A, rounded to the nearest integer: 30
